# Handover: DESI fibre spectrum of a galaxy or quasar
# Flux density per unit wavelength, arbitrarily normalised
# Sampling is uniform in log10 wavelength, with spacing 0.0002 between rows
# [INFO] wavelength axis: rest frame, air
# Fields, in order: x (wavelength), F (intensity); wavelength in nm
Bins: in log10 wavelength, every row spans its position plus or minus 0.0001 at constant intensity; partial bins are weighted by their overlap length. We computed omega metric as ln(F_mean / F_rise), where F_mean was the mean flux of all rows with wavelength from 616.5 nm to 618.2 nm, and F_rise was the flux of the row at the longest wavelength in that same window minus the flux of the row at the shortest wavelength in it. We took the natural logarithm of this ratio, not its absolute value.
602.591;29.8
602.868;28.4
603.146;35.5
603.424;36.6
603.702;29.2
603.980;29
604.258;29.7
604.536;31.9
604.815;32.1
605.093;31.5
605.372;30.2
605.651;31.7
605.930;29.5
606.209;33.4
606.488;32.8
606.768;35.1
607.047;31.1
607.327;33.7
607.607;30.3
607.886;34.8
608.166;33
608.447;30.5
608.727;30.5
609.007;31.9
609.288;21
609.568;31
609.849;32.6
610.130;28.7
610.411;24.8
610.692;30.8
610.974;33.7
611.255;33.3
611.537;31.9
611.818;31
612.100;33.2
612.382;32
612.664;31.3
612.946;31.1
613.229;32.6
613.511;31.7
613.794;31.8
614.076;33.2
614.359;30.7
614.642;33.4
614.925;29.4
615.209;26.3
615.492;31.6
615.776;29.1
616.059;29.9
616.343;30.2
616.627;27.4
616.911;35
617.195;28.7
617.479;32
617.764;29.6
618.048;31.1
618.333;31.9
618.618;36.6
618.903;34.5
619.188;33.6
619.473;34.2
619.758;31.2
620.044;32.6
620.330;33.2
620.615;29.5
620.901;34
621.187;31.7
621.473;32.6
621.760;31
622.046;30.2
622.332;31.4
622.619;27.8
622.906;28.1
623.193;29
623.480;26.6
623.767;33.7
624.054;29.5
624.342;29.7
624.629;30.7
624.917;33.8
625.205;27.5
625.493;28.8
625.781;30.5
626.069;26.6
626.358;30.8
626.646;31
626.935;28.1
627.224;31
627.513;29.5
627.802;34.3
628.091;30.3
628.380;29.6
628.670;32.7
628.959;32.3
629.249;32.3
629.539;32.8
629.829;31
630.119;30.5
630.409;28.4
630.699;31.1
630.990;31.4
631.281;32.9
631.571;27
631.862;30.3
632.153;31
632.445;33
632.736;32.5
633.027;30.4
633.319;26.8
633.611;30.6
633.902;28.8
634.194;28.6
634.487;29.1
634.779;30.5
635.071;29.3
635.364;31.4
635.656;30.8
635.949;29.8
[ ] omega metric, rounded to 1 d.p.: 2.1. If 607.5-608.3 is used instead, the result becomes 2.5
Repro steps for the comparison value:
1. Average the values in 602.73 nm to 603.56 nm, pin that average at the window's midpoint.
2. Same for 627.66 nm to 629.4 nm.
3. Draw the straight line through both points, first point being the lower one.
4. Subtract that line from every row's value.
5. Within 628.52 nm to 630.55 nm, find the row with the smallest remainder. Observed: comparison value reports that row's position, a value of 630.409 nm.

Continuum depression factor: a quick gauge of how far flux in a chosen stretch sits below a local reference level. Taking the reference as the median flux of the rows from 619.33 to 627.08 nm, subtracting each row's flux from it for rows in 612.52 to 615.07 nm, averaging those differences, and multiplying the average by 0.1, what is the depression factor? -0.10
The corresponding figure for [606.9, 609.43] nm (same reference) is -0.01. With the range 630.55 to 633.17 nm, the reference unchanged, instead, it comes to -0.04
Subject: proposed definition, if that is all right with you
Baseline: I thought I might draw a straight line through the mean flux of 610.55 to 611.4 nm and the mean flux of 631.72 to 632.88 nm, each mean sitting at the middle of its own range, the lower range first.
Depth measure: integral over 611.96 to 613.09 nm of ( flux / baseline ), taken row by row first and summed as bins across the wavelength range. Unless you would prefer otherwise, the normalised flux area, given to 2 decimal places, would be 1.11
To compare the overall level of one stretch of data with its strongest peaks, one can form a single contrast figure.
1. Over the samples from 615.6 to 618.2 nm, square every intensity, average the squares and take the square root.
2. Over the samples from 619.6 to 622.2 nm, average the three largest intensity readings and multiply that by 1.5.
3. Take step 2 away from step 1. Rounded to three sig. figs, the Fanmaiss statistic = -19.5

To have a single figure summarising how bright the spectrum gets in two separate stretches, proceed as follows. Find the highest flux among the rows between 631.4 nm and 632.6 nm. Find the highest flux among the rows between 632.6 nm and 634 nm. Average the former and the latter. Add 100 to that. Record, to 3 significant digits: 133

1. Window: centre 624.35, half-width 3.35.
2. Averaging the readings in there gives 30.0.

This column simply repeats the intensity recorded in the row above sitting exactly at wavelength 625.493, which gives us 28.8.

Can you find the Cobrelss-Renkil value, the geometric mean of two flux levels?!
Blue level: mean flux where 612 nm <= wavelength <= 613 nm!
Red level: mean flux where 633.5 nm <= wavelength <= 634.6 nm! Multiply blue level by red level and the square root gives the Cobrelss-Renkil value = 30.6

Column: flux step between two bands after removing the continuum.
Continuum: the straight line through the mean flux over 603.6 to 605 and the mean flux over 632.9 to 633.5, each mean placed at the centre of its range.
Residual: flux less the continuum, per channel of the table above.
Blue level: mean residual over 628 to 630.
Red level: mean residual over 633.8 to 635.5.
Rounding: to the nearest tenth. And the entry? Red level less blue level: -1.6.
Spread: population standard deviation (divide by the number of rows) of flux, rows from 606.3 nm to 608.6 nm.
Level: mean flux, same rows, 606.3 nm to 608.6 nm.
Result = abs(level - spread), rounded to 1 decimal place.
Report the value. 30.9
